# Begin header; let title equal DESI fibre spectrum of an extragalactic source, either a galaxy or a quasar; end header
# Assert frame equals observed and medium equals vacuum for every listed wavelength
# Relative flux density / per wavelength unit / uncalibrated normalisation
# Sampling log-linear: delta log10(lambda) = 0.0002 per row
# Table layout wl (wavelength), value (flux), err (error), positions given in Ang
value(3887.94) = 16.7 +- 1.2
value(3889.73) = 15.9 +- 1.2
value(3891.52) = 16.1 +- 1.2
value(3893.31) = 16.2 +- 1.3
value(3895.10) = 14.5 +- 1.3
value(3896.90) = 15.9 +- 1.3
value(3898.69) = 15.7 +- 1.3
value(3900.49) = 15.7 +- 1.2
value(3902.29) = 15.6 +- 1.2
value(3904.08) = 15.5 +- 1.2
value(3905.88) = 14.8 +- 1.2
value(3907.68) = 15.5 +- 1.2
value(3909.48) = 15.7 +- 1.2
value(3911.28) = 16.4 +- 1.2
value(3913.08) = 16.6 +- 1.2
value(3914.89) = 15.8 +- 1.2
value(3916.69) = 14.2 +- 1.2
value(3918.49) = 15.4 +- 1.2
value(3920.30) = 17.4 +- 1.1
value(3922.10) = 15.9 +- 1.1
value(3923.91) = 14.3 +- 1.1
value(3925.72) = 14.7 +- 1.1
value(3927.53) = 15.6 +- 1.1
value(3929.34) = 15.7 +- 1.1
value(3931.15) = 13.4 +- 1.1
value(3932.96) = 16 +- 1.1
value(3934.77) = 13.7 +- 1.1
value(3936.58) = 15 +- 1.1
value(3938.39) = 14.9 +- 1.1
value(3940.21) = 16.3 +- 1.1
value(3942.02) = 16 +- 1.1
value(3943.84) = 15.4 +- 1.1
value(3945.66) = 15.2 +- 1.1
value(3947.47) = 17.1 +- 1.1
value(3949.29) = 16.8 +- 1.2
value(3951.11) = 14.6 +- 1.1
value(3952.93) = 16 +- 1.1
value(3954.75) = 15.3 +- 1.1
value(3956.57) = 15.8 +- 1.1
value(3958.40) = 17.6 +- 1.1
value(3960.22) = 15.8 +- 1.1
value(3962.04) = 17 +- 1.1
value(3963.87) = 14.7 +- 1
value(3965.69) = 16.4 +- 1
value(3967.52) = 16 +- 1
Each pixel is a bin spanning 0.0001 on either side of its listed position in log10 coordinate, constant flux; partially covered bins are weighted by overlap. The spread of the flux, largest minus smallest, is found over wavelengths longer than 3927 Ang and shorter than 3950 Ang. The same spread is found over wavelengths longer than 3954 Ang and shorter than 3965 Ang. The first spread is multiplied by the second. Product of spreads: 10.7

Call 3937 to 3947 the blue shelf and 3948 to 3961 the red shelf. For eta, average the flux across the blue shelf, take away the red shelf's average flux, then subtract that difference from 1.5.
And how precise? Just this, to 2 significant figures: 1.9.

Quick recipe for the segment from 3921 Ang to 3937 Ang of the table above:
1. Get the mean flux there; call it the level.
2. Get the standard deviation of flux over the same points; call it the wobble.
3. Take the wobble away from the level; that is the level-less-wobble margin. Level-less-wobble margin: 14.0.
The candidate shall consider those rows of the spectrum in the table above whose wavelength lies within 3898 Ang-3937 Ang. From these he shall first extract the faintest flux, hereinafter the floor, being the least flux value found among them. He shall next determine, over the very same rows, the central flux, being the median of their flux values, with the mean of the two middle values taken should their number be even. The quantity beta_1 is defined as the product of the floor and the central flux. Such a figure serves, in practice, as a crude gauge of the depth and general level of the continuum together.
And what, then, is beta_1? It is 209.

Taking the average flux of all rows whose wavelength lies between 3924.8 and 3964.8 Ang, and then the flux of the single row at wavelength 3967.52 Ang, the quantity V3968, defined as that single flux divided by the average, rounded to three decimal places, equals 1.027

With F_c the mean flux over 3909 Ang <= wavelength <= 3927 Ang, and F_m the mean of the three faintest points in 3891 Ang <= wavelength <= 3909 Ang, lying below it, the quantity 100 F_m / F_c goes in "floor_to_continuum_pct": 95.5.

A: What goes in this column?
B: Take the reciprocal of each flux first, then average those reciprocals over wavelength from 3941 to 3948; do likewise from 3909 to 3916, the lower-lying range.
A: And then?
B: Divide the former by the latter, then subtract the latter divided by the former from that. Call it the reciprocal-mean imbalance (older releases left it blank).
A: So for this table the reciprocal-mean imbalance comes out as 0.03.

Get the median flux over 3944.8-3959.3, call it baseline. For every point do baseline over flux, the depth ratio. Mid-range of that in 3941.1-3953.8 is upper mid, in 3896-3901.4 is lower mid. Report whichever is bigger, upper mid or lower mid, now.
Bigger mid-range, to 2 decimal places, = 1.01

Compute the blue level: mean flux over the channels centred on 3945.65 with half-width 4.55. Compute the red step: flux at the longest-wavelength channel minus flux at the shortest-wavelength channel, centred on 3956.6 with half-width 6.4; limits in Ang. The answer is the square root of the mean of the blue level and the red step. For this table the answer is 3.04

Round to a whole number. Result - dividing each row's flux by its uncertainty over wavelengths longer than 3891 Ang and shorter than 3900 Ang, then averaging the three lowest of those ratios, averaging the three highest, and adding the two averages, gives 25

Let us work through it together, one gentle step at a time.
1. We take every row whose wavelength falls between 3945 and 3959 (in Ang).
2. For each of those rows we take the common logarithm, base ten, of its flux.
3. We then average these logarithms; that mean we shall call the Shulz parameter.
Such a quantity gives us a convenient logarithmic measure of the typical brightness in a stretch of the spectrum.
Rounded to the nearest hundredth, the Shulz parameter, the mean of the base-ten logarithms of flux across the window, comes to 1.20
